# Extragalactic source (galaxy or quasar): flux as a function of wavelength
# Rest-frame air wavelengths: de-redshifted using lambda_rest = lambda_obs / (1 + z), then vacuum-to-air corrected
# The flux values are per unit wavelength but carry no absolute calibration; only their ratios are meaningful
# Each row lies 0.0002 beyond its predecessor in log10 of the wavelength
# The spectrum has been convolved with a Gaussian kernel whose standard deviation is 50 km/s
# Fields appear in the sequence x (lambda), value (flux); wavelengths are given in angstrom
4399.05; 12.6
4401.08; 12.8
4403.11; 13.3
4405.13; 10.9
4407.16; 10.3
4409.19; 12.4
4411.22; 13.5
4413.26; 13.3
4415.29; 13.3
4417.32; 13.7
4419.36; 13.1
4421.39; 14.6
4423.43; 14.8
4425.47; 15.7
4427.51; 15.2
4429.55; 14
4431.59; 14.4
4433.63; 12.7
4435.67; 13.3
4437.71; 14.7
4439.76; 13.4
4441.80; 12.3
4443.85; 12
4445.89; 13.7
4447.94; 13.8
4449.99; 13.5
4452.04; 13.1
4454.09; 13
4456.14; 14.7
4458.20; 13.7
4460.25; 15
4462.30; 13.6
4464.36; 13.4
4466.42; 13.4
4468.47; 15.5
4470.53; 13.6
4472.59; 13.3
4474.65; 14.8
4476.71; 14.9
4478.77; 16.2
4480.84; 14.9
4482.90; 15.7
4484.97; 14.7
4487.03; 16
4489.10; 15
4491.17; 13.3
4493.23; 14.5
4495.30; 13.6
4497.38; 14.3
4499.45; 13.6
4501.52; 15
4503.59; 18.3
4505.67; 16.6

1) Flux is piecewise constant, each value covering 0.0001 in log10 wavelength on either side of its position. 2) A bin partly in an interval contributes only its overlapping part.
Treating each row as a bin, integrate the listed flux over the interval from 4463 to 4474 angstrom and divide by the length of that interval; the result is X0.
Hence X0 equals 13.86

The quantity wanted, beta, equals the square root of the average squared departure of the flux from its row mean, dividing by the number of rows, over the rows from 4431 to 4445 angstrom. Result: 0.9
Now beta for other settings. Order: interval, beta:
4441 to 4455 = 0.6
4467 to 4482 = 0.9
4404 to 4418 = 1.3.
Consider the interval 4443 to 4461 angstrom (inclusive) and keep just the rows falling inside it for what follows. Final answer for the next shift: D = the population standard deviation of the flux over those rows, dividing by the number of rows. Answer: 0.84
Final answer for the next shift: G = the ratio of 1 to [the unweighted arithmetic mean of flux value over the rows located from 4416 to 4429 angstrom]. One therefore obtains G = 0.069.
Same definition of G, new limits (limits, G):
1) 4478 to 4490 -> 0.065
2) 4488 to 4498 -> 0.071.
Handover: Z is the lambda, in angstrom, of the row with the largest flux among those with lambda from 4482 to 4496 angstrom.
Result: 4487.03 angstrom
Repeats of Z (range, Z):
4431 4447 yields 4437.71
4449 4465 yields 4460.25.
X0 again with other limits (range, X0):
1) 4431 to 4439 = 13.73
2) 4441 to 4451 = 13.08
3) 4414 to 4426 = 14.12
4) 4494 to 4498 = 13.92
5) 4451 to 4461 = 13.87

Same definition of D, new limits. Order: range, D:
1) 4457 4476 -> 0.78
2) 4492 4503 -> 0.54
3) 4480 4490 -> 0.50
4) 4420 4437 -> 0.92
